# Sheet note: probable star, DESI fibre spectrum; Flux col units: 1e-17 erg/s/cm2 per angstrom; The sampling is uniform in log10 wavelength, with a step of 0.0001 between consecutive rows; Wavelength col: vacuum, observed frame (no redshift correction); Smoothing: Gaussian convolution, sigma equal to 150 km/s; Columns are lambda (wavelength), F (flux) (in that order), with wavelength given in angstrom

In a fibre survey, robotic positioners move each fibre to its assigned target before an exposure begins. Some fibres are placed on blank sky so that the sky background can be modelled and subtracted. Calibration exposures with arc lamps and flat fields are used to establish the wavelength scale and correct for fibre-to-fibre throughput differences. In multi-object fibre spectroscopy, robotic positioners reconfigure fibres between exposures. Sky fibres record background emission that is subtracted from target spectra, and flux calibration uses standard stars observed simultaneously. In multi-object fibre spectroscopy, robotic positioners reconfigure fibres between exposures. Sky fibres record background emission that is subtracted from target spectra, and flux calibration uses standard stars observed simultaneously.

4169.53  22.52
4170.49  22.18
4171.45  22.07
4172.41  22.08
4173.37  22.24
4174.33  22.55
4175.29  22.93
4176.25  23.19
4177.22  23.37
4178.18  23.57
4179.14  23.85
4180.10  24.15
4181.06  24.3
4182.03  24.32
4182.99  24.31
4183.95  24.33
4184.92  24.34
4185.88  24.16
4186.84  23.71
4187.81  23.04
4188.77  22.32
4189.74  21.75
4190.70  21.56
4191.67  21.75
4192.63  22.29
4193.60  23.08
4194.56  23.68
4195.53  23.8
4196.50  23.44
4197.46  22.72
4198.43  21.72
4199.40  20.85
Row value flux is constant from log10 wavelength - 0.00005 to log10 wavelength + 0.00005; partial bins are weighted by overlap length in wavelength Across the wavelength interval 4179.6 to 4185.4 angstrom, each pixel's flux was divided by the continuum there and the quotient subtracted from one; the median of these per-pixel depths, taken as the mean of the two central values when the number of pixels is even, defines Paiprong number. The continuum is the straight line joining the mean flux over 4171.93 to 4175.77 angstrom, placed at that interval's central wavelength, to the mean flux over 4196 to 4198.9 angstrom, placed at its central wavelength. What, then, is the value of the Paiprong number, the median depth -0.08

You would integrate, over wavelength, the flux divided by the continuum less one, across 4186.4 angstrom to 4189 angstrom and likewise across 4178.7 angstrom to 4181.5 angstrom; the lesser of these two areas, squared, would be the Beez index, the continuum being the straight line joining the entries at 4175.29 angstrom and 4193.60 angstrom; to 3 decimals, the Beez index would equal 0.000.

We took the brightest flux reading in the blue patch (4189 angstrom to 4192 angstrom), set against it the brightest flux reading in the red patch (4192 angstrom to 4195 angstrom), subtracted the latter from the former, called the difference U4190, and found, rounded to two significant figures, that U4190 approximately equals -1.9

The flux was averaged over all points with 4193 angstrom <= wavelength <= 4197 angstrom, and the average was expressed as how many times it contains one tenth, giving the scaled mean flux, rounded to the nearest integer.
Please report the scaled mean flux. 235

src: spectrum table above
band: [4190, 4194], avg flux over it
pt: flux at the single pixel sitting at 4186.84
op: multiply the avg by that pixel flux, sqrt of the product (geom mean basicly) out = 22.9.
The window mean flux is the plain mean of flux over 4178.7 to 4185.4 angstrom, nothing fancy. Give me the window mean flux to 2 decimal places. 24.23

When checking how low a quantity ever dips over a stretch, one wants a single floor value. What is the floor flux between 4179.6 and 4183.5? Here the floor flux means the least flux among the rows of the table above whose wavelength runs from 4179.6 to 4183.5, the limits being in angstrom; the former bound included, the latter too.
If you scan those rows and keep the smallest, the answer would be 24.15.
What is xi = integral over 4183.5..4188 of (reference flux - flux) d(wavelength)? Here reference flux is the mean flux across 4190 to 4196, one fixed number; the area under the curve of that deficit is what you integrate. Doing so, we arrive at -5.9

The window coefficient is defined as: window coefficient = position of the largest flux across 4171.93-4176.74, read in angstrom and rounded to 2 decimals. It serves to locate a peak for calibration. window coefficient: 4176.25 angstrom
